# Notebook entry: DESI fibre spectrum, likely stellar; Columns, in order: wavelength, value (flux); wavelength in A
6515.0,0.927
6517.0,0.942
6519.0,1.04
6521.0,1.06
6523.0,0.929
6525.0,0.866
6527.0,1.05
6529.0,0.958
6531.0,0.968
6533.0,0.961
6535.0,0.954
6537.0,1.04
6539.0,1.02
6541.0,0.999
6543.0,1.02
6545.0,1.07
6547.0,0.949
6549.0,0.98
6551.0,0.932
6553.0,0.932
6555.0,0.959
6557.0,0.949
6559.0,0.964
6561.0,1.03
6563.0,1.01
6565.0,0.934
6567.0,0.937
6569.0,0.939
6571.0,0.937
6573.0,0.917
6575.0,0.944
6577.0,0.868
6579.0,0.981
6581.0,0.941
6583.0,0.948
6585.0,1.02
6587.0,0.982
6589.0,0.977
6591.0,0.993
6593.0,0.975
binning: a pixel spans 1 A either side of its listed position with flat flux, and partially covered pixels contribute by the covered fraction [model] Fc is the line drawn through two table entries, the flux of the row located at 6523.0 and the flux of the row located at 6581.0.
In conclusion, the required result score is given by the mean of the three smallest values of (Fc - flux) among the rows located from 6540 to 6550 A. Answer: -0.10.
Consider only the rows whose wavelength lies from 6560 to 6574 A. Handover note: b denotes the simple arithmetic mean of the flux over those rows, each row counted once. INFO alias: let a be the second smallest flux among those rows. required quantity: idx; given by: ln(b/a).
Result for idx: 0.0251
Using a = 0.934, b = 0.96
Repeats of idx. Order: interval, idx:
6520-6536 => 0.0414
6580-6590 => 0.0266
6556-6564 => 0.0248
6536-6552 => 0.0536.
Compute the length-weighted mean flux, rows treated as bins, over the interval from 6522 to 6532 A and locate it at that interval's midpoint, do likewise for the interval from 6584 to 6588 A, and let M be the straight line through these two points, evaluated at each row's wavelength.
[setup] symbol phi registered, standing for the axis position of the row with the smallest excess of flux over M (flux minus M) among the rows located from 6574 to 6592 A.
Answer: 6577.0 A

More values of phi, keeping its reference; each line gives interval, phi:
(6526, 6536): 6535.0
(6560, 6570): 6565.0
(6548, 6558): 6553.0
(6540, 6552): 6551.0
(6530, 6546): 6535.0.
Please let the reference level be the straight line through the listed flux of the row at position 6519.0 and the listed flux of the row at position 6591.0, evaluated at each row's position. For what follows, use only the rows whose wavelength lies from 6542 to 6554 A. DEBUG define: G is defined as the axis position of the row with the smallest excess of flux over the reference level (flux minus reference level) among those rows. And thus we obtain 6551.0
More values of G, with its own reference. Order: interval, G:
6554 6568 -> 6565.0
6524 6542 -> 6525.0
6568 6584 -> 6577.0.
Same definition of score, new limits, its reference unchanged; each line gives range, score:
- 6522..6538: -0.09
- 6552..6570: -0.06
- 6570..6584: -0.02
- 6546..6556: -0.03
